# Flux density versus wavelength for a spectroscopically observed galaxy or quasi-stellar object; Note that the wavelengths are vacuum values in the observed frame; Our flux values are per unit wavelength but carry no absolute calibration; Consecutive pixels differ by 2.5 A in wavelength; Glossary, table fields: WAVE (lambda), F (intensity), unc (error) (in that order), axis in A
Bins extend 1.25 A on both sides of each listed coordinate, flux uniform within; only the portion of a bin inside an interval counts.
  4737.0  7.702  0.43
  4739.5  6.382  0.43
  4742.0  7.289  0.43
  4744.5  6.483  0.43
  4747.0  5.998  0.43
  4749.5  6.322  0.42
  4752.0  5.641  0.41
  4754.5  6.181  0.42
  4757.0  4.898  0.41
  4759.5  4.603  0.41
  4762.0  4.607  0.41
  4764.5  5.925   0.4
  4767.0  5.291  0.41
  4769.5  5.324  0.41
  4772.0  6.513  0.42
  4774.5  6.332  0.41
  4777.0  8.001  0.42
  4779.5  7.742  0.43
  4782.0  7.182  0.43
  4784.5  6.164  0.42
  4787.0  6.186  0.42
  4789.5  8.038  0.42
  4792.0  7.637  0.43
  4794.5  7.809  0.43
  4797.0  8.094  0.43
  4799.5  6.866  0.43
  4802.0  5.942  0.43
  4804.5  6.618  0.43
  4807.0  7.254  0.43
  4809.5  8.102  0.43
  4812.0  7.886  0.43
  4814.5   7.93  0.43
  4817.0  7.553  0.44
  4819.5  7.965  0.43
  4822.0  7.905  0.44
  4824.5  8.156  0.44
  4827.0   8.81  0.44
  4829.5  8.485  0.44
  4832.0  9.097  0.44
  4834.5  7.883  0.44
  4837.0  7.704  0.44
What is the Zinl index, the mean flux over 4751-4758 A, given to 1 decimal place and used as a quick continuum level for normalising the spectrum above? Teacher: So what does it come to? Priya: 5.6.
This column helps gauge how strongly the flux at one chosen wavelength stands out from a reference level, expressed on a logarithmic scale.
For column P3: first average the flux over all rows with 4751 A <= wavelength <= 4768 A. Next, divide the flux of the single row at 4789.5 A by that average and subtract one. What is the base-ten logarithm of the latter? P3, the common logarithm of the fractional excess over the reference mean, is -0.29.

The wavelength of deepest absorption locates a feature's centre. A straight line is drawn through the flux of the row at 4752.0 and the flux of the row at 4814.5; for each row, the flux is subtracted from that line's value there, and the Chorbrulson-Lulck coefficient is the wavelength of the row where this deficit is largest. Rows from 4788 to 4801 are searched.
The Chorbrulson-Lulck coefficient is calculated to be 4799.5 A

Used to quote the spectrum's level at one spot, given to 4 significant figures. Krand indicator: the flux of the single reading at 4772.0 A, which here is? 6.513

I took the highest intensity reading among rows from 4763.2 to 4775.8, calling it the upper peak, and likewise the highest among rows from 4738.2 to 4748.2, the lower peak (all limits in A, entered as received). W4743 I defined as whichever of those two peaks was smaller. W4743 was 6.5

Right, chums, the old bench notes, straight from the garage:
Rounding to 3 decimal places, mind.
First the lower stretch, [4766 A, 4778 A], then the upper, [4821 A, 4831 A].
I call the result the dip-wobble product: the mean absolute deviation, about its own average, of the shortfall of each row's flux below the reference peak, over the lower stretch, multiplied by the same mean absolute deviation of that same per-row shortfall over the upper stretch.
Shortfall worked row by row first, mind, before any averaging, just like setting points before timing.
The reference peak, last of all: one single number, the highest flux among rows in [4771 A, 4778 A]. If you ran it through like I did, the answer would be 0.243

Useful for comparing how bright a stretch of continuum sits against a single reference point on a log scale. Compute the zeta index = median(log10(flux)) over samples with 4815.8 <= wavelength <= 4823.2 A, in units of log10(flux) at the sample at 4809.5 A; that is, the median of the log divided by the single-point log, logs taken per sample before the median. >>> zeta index 0.99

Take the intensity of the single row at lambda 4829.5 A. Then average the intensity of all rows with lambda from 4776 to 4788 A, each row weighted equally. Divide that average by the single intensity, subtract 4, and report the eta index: -3.17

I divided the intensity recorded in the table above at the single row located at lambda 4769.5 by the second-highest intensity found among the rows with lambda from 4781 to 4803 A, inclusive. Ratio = 0.66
